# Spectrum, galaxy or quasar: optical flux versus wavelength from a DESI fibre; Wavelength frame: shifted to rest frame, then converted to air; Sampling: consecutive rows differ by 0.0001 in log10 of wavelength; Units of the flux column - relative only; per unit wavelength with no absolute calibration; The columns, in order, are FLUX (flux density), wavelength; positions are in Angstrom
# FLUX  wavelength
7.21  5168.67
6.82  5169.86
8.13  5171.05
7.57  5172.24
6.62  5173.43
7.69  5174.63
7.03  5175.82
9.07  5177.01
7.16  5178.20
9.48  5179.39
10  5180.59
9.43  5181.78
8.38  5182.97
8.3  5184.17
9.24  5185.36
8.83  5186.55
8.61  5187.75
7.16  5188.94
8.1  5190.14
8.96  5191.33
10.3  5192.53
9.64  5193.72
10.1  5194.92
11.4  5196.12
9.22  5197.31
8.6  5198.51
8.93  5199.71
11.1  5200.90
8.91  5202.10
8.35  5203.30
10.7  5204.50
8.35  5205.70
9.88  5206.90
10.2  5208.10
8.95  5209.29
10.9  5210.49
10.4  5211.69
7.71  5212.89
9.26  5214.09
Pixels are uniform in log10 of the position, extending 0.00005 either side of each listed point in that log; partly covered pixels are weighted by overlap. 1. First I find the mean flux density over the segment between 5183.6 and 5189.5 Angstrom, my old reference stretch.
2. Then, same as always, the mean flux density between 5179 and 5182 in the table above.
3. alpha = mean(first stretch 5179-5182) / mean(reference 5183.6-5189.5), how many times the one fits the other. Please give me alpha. 1.14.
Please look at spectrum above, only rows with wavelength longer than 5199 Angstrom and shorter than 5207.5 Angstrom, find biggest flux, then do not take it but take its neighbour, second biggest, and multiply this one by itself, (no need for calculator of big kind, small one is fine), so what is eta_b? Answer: 114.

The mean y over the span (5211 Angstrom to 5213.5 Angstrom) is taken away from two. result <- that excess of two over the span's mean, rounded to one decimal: -7.1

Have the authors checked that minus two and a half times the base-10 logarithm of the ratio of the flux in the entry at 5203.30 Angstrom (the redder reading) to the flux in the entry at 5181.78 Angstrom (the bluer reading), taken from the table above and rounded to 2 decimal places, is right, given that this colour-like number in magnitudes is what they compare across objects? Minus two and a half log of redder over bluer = 0.13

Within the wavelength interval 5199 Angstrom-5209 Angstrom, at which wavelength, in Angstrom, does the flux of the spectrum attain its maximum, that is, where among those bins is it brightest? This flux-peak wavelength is 5200.90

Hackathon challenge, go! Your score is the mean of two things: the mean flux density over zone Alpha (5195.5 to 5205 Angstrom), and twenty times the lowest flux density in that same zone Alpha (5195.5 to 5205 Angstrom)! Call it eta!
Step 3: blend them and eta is 88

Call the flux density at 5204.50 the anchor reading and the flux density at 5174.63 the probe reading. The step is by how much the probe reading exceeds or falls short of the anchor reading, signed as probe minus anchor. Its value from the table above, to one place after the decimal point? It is -3.0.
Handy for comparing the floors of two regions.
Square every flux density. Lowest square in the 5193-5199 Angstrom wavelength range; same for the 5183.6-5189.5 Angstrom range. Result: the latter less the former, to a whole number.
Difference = -23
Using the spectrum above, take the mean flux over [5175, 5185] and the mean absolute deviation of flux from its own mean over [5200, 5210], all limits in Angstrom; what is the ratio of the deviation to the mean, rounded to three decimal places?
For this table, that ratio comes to 0.106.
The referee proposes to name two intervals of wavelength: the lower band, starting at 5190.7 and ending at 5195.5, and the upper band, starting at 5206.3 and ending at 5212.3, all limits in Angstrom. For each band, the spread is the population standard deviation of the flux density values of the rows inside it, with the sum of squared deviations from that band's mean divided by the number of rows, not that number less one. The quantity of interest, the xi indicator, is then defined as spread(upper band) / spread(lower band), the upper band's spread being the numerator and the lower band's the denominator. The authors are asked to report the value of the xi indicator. 1.3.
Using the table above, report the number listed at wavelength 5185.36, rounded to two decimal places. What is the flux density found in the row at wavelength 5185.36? 9.24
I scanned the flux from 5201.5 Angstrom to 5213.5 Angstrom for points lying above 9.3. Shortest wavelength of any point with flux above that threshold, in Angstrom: 5204.50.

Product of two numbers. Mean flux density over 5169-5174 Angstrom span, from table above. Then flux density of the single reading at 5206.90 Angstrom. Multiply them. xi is 72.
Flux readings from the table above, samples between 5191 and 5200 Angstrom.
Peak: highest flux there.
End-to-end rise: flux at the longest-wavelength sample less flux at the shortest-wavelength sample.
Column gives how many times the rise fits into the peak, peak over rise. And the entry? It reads -380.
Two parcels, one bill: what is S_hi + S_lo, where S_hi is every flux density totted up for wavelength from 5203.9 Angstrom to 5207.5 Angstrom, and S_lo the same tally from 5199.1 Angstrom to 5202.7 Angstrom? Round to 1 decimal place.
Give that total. 57.9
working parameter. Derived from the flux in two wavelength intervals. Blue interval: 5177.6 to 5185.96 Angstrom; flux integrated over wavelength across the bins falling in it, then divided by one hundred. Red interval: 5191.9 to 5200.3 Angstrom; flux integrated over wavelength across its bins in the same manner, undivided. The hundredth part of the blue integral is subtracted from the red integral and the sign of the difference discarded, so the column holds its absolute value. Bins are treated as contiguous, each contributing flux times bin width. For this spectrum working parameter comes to 81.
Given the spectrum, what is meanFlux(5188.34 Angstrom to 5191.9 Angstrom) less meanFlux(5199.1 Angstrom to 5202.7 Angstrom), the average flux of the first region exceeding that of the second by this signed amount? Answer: -1.57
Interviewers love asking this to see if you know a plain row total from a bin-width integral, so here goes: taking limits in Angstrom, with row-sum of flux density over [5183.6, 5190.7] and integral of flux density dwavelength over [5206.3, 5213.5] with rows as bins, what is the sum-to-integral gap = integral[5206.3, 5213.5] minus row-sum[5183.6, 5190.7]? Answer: 19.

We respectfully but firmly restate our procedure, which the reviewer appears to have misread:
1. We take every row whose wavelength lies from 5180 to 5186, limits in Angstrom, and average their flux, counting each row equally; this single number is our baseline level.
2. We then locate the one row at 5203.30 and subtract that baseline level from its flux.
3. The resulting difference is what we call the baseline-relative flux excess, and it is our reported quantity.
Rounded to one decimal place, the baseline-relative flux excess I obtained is -0.7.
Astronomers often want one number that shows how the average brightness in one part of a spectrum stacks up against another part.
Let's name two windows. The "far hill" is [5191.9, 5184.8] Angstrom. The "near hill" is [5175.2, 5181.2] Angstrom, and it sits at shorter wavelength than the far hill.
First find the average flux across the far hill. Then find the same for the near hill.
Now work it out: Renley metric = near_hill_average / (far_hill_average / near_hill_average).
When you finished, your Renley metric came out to 8.6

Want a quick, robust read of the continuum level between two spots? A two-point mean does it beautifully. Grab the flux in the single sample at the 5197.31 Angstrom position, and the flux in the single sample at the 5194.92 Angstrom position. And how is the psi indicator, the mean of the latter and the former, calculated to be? 9.7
